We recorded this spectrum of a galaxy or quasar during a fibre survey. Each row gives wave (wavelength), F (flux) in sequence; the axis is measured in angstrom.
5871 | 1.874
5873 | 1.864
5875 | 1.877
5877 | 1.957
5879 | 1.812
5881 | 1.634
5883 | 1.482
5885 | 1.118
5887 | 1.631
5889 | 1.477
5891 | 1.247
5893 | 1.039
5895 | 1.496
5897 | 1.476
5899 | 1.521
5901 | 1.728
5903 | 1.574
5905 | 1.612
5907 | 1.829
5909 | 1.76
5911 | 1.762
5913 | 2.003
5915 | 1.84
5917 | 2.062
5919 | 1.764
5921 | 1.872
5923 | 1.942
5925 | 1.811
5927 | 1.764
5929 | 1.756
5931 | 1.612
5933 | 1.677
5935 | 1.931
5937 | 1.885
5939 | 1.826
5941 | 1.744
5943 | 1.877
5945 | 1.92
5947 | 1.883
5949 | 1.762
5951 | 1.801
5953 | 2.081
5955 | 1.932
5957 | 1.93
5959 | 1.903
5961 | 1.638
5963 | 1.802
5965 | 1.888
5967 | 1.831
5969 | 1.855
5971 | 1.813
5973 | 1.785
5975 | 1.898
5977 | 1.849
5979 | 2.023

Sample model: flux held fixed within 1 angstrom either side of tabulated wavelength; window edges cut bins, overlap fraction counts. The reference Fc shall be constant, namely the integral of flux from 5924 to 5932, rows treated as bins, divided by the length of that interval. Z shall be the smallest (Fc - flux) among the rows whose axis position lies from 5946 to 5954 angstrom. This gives -0.35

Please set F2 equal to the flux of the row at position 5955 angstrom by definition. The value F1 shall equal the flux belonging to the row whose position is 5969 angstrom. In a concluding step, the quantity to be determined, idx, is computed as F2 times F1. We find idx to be 3.58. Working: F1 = 1.855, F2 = 1.932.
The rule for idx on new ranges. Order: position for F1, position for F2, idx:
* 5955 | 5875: 3.63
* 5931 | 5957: 3.11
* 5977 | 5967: 3.39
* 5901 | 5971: 3.13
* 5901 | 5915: 3.18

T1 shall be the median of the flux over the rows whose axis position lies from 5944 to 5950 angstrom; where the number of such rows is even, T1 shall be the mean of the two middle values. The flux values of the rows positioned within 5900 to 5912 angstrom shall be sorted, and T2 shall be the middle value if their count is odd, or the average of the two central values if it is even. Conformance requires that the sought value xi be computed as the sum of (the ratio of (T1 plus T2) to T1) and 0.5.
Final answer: 2.43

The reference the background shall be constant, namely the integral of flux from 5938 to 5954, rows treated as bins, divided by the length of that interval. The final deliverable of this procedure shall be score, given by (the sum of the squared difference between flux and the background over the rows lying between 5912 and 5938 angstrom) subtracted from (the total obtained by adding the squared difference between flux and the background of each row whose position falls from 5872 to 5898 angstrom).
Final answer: 2.1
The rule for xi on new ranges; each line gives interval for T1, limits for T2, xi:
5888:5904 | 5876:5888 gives 2.60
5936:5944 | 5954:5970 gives 2.51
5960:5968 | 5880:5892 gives 2.31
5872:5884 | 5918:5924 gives 2.52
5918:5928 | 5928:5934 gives 2.43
